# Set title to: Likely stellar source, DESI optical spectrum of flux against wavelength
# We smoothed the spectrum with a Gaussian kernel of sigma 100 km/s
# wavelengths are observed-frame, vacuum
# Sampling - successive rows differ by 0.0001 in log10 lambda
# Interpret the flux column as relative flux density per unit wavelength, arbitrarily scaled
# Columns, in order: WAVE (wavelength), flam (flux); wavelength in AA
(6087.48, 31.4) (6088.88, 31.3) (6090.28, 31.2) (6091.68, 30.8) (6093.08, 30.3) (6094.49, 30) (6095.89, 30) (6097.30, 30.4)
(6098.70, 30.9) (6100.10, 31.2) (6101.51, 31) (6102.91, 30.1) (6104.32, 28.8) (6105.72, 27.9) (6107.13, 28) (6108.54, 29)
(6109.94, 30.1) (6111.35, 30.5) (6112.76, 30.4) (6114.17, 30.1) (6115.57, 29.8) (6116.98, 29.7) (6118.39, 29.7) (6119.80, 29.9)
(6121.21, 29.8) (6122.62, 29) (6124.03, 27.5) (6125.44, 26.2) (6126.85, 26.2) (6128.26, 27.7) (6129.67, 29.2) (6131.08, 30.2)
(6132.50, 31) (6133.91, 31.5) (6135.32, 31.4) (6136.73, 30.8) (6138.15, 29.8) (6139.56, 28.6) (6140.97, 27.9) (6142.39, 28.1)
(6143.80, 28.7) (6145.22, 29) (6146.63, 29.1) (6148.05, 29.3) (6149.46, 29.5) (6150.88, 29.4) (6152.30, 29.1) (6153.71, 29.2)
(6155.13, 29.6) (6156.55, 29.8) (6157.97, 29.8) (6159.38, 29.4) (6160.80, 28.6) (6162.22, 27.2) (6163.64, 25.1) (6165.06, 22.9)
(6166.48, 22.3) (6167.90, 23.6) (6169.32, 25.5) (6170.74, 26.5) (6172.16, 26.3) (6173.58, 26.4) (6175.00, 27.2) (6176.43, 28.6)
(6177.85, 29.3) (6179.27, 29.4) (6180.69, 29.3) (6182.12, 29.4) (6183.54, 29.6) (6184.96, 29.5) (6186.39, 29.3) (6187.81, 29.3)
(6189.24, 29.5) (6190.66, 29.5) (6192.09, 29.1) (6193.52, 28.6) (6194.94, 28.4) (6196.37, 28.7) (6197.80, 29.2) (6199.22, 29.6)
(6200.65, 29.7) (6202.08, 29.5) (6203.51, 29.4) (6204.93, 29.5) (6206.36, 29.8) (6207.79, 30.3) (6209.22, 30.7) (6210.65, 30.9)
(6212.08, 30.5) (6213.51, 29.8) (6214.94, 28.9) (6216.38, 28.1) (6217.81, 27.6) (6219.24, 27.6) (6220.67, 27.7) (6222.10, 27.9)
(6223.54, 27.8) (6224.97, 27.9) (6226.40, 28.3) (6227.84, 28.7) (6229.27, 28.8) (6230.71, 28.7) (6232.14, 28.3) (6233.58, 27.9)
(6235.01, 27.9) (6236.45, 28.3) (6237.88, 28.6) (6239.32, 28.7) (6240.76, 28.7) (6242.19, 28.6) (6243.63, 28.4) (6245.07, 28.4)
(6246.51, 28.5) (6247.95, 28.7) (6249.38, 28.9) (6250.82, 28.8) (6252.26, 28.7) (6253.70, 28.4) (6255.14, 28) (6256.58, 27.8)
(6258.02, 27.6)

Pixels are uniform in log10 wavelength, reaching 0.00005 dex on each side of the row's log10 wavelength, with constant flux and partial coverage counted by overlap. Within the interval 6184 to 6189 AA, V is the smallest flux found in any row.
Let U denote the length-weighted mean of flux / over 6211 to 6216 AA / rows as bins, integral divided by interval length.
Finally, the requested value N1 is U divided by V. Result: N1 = 1.01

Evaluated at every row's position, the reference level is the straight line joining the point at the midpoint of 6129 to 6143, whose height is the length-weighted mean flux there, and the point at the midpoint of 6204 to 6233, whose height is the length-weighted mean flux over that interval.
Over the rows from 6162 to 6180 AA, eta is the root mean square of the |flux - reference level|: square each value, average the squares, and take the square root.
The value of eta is 3.96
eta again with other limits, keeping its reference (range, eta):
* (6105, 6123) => 1.01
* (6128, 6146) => 1.31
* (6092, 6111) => 1.10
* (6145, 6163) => 0.80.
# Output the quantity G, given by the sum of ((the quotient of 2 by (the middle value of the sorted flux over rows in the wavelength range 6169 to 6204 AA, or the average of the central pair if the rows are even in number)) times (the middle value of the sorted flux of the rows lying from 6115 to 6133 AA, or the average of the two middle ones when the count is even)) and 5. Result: 7.03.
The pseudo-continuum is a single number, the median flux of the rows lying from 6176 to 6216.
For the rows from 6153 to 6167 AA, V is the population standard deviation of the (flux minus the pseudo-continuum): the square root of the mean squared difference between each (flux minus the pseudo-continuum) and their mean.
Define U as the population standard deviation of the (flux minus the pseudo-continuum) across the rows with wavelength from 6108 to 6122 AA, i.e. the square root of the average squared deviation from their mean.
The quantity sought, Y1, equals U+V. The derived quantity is 3.2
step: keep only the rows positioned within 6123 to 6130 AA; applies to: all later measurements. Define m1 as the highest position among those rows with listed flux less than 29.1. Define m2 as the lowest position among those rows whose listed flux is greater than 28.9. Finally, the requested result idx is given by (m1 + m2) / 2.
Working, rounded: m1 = 6128.26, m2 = 6129.67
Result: 6129.0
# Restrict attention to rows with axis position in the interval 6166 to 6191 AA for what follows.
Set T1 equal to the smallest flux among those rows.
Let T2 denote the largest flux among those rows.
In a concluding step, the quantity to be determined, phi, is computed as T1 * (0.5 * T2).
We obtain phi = 330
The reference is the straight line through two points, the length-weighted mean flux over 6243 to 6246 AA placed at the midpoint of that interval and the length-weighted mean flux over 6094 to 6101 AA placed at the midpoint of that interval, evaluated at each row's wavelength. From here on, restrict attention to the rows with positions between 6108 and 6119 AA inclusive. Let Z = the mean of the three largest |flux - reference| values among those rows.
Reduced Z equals 0.8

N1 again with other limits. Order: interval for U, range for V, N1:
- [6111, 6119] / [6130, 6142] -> 1.08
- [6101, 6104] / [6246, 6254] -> 1.07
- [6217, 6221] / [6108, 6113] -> 0.95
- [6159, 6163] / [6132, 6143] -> 1.01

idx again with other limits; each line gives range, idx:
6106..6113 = 6108.5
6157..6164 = 6160.8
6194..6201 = 6197.1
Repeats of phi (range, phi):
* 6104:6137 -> 413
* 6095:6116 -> 435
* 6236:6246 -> 406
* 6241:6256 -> 405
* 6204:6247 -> 426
